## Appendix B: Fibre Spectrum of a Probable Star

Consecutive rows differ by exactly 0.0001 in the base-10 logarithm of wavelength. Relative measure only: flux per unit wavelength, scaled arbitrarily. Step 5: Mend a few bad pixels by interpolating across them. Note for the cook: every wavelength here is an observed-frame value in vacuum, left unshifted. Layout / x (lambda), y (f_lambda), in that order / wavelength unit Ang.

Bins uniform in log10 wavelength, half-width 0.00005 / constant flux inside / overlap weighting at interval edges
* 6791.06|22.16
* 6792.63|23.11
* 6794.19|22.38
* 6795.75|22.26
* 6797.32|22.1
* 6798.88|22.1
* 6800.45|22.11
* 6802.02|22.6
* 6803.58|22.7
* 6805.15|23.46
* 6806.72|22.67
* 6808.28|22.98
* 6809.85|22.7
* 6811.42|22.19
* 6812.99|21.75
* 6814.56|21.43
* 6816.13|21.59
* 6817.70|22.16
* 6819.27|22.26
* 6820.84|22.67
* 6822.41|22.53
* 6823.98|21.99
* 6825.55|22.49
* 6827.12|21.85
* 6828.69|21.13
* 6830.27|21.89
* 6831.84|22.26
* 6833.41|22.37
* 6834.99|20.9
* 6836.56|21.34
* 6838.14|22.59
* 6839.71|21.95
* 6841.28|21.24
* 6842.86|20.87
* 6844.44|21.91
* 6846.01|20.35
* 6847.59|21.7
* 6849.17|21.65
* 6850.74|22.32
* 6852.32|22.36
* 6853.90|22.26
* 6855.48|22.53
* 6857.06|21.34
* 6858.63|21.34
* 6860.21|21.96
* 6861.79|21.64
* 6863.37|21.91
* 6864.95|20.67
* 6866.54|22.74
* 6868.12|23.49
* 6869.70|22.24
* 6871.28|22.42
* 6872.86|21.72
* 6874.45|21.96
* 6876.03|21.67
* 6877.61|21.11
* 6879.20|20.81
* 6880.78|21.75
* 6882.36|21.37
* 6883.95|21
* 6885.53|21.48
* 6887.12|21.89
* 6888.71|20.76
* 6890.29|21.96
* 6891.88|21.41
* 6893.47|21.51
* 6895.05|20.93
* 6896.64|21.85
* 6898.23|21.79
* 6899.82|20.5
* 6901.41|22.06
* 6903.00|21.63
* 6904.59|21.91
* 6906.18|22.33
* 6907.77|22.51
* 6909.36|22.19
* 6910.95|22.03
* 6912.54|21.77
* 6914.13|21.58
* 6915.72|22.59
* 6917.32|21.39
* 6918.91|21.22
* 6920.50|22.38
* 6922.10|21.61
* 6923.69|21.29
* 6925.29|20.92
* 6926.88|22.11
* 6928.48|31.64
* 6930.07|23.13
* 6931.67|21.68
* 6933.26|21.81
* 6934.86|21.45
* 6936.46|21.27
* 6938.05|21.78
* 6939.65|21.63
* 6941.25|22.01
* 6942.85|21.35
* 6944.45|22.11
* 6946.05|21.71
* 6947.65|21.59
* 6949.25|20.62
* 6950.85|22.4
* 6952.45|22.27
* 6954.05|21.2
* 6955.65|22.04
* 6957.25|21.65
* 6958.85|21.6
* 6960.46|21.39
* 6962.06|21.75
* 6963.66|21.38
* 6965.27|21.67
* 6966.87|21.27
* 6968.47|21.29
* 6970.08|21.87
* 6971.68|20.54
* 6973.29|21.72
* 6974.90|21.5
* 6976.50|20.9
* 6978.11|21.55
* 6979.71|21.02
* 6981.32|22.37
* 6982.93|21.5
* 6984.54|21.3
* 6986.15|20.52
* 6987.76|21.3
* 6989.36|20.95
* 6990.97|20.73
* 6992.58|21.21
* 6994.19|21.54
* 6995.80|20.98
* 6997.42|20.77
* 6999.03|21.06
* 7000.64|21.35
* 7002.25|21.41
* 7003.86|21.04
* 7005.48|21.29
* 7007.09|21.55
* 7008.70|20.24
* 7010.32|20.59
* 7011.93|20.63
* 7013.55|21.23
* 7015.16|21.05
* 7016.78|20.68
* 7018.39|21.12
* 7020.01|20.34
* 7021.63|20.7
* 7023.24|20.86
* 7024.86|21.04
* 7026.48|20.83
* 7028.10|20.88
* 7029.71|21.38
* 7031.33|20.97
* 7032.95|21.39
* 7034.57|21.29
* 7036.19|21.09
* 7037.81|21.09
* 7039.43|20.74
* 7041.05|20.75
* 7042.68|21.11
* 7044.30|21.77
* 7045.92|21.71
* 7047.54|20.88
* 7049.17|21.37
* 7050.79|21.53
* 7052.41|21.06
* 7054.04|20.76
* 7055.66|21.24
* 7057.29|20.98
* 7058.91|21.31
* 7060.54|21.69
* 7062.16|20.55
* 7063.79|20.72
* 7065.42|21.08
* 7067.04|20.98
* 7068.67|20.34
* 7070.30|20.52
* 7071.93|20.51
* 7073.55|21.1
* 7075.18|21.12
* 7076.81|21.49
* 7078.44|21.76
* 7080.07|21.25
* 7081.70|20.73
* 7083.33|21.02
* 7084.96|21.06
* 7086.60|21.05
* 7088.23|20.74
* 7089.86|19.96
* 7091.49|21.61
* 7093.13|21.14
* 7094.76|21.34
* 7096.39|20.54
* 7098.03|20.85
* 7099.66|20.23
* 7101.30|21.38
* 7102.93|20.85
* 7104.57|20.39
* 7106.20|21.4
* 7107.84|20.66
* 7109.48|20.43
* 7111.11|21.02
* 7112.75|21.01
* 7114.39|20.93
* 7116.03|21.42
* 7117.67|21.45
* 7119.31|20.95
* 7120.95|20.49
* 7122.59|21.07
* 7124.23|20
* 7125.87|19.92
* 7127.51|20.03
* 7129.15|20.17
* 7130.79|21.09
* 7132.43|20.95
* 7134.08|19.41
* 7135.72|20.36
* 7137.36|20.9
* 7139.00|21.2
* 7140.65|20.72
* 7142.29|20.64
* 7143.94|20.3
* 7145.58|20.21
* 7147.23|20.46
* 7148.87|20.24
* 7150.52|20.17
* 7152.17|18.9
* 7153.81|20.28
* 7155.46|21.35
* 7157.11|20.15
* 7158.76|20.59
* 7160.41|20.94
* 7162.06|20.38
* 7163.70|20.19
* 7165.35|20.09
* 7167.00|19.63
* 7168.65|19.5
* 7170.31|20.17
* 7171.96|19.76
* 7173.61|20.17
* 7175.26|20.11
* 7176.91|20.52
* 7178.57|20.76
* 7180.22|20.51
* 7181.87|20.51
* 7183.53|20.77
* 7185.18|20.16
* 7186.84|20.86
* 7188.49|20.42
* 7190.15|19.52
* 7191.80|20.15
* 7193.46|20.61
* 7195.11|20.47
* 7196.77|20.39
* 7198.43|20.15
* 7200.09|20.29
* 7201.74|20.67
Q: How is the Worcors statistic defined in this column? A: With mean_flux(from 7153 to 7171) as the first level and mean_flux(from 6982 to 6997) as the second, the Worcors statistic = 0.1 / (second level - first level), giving 0.12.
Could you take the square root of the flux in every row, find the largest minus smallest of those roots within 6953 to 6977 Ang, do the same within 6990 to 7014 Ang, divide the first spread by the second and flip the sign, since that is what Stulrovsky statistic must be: -1.1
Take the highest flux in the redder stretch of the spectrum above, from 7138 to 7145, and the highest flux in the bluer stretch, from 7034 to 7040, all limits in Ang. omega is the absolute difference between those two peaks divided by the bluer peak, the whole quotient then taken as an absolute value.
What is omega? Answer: 0.00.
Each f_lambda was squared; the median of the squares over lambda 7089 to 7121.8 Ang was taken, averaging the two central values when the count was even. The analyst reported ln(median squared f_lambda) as 6.08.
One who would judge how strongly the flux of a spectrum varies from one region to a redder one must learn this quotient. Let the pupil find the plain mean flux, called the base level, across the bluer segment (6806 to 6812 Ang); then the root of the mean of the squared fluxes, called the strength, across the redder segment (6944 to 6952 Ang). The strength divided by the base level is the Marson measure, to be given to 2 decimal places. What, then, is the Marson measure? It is 0.96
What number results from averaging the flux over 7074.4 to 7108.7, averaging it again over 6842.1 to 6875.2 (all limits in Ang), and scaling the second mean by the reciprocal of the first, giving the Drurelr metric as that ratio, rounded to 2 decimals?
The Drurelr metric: 1.04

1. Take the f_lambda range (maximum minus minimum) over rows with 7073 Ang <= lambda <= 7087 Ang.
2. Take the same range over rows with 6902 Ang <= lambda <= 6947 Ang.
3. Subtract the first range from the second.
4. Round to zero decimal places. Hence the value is 10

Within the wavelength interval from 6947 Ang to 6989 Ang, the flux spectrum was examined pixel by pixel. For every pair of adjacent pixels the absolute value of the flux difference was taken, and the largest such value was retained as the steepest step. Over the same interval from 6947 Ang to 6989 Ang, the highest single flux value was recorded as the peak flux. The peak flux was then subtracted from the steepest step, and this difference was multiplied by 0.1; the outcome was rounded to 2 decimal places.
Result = -2.06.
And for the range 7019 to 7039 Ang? -2.09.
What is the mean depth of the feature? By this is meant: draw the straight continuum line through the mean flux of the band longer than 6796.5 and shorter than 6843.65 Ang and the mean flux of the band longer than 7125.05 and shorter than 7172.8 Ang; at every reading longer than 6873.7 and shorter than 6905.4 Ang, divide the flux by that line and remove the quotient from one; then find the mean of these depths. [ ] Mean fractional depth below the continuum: 0.011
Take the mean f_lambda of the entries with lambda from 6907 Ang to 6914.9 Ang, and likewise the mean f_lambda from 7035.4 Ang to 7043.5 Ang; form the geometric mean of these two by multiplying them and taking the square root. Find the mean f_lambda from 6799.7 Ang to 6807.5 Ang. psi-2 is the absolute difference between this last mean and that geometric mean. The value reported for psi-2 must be 1.23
